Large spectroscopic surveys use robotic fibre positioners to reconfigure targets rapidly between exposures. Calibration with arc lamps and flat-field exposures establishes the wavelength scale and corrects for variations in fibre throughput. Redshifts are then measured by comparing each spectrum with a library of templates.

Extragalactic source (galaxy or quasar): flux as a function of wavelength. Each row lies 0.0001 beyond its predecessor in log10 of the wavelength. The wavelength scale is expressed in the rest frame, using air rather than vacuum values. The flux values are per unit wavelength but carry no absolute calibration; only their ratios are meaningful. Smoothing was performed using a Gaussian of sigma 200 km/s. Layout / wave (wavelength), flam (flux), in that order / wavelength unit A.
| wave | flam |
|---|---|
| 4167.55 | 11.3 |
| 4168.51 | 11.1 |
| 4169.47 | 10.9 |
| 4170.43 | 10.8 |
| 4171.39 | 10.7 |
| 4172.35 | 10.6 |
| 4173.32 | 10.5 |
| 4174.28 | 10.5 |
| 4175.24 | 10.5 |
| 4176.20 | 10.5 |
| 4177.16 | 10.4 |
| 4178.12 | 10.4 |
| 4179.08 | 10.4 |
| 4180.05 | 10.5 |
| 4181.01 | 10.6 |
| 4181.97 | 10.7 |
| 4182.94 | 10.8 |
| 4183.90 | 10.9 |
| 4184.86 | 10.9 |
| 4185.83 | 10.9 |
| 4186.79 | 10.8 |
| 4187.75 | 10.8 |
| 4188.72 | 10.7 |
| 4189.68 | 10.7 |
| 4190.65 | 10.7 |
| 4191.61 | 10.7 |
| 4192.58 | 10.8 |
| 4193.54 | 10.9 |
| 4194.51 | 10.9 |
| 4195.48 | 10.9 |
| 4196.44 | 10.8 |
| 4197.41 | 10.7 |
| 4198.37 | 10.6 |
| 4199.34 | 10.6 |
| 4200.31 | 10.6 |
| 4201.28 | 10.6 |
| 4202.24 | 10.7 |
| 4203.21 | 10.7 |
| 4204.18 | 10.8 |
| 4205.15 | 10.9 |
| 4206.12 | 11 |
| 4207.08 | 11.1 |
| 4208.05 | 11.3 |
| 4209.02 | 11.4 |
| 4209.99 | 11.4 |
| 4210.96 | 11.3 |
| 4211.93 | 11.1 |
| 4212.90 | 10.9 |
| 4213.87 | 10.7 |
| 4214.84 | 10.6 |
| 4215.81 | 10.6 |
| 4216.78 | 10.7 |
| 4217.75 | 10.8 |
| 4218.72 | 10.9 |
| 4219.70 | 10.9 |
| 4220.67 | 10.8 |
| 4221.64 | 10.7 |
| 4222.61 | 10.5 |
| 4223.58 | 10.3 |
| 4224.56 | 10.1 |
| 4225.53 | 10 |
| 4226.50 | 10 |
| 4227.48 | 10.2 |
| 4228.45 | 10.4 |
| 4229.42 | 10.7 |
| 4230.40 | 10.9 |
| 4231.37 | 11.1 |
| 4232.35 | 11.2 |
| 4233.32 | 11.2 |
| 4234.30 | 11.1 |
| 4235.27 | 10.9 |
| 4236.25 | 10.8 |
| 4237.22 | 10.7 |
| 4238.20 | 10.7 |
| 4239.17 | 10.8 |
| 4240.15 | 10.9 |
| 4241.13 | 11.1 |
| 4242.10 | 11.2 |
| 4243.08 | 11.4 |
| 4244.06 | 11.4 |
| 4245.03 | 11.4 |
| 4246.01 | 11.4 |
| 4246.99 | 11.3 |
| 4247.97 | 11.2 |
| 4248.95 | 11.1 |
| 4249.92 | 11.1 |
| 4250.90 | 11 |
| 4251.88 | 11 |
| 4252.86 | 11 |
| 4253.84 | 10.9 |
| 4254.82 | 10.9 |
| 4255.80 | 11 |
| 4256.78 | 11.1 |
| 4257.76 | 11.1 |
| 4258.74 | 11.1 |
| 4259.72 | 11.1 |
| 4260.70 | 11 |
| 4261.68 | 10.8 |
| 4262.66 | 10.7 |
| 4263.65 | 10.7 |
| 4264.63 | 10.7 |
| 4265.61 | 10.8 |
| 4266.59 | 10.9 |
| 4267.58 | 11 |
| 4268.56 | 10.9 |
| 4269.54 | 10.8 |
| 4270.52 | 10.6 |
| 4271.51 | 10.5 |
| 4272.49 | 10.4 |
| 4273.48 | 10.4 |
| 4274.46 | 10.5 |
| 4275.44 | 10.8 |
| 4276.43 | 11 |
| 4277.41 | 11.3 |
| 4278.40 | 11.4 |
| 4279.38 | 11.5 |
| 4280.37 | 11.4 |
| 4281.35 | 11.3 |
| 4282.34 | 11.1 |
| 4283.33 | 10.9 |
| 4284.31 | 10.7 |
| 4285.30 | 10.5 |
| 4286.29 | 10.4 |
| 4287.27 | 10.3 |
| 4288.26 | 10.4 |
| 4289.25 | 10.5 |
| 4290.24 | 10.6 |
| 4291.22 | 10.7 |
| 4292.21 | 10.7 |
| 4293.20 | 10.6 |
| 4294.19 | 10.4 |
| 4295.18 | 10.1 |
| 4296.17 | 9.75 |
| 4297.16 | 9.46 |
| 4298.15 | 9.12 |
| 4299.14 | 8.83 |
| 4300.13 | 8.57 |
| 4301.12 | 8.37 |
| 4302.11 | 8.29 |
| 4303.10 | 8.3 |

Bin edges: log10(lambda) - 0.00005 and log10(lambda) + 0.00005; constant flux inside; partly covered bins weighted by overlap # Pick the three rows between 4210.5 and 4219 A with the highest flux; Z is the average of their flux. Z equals 11.1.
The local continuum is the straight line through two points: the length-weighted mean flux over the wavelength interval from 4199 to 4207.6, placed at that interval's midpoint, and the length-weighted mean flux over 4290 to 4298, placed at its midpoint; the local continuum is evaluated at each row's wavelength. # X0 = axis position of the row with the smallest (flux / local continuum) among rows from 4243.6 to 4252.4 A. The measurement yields 4250.90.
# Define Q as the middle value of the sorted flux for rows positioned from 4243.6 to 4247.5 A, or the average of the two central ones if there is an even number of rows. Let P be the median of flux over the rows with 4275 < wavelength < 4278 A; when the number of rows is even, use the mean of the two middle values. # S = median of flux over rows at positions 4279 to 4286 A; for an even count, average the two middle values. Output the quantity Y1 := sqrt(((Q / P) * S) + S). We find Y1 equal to 4.75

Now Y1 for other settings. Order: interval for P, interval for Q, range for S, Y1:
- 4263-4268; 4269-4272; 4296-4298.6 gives 4.33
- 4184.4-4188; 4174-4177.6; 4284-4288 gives 4.53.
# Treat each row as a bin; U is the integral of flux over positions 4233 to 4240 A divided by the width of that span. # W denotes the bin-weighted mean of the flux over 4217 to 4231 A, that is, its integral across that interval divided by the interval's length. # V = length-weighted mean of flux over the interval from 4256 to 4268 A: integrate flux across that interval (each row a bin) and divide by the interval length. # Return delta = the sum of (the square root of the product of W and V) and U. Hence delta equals 21.6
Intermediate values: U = 10.9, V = 10.91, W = 10.5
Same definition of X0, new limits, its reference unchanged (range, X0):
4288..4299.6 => 4299.14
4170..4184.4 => 4177.16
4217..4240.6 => 4225.53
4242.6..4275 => 4272.49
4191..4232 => 4225.53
